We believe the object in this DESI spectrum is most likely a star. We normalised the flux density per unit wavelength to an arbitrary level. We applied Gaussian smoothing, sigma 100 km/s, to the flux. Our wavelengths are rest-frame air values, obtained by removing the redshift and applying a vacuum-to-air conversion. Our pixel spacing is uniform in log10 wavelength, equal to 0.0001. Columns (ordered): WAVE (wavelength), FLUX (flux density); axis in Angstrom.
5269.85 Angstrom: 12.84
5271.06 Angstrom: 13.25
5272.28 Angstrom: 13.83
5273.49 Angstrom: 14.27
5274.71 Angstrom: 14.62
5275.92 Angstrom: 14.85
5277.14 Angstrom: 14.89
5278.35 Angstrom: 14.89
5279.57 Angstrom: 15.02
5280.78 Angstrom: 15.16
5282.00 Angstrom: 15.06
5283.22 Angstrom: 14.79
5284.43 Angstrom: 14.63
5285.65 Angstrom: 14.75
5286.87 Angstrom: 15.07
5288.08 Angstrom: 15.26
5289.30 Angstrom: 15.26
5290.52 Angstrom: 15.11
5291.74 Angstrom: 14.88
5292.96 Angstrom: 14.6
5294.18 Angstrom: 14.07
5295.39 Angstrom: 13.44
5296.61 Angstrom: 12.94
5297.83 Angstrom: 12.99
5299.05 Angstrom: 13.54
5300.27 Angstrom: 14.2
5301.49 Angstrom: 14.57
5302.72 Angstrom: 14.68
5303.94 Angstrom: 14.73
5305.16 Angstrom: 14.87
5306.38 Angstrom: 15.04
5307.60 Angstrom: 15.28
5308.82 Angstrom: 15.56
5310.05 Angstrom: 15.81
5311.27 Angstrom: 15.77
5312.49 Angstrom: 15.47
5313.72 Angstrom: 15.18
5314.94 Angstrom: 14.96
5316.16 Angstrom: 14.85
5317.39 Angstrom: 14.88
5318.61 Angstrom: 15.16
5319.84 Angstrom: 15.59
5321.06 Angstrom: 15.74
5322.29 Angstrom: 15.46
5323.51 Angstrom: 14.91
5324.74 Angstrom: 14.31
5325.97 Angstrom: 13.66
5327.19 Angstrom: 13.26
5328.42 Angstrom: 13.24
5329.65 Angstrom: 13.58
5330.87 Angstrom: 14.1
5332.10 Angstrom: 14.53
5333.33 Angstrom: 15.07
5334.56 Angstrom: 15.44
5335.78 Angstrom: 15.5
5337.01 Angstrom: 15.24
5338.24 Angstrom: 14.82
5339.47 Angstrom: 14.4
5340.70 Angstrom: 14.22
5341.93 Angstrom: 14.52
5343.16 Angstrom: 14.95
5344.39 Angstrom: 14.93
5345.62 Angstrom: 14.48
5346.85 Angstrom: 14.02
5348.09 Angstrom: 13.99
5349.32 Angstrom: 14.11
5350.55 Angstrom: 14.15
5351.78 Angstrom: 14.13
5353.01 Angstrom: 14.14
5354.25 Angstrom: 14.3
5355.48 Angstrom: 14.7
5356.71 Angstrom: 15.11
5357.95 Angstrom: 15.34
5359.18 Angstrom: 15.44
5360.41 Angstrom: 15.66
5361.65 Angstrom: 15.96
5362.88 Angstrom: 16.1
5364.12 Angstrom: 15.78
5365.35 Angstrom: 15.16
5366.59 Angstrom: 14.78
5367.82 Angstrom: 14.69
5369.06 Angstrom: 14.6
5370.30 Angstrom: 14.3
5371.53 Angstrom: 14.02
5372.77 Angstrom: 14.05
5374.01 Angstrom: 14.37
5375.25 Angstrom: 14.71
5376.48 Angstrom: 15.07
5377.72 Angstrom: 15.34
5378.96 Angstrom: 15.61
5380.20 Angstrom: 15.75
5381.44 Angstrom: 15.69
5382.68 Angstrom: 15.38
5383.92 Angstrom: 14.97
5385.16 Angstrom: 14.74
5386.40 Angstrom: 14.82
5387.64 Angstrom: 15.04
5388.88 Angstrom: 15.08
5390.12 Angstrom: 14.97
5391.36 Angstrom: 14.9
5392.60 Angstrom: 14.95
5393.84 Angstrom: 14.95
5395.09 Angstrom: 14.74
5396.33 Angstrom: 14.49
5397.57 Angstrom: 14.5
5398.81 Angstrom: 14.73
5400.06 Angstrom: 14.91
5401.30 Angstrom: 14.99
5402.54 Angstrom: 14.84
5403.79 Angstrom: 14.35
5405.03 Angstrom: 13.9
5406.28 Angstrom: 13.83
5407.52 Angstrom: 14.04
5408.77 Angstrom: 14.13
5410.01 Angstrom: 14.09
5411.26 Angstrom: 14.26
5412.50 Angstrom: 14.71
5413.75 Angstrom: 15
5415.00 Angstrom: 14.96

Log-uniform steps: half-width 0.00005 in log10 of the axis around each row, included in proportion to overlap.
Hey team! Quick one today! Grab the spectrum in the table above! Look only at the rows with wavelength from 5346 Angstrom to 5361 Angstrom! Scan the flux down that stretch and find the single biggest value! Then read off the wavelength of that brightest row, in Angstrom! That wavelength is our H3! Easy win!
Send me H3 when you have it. 5360.41 Angstrom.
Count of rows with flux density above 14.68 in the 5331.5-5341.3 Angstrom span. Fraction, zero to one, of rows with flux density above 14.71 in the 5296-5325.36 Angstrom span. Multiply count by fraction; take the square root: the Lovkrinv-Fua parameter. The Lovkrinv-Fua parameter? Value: 1.88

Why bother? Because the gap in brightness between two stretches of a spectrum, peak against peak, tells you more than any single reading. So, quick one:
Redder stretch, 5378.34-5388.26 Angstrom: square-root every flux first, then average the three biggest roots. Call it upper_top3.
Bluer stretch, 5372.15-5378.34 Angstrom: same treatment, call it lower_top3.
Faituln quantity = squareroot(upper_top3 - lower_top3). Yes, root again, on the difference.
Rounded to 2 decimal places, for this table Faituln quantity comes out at 0.29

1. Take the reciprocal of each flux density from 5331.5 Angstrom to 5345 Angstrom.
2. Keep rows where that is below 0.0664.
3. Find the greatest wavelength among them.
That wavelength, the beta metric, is 5337.01 Angstrom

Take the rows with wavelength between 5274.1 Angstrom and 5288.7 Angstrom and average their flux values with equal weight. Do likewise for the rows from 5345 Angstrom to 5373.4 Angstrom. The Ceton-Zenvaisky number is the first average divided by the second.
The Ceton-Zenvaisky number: 1.01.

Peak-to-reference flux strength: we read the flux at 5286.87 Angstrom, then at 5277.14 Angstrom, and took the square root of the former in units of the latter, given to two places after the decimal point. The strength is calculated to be 1.01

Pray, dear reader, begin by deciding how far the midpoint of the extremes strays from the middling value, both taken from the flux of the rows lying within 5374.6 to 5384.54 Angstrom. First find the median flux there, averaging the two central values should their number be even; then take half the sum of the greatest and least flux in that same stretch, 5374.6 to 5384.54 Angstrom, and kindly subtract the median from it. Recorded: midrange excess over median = -0.13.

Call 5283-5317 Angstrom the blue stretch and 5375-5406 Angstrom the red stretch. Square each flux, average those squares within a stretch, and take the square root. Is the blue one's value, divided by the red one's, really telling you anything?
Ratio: 0.99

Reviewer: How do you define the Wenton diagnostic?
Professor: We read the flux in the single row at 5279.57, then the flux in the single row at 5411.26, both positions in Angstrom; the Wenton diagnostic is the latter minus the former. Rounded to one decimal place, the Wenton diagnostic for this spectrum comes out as -0.8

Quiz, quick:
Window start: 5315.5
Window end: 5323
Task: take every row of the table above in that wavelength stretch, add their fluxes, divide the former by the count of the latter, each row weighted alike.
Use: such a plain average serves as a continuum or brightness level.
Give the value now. 15.3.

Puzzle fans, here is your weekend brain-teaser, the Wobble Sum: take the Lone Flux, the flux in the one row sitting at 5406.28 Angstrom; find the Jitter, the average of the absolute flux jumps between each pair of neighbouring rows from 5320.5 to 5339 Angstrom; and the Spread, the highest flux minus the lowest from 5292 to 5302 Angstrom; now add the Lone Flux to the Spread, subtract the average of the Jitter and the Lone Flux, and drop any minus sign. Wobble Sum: 8.4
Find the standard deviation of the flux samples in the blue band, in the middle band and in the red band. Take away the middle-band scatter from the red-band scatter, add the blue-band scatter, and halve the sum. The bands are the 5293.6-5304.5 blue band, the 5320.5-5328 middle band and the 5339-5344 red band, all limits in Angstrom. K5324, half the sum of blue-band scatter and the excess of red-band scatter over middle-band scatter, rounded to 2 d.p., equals 0.01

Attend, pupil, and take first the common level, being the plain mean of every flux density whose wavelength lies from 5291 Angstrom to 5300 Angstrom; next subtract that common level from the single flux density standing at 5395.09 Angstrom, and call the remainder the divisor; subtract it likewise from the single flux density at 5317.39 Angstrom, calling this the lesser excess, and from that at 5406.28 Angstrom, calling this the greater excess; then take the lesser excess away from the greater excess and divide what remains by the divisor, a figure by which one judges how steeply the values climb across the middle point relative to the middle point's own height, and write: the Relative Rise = -1.1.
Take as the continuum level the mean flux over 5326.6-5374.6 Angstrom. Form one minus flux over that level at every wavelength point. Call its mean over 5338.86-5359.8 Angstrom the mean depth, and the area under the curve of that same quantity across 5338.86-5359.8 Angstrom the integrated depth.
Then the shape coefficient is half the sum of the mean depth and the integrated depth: 0.09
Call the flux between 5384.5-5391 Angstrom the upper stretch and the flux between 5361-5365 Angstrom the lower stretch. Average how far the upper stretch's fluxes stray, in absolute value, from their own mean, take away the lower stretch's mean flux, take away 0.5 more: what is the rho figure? -16.3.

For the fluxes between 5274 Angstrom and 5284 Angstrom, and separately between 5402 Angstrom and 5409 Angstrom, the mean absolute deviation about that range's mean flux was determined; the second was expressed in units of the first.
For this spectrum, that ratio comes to 2.2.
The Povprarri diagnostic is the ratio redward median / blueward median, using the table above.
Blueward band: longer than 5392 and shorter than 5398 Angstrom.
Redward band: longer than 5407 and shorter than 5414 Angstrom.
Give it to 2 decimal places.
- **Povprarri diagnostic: 0.96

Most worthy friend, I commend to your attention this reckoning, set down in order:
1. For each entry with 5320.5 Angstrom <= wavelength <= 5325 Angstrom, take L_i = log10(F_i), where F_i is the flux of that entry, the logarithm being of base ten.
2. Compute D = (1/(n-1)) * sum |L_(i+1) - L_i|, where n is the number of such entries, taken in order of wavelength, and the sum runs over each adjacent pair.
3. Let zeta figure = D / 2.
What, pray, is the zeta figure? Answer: 0.0069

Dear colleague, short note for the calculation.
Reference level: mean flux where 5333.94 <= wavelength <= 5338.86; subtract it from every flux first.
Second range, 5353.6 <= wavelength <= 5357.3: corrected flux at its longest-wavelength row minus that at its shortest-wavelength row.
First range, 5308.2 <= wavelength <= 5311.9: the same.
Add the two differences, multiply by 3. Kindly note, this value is 3.1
